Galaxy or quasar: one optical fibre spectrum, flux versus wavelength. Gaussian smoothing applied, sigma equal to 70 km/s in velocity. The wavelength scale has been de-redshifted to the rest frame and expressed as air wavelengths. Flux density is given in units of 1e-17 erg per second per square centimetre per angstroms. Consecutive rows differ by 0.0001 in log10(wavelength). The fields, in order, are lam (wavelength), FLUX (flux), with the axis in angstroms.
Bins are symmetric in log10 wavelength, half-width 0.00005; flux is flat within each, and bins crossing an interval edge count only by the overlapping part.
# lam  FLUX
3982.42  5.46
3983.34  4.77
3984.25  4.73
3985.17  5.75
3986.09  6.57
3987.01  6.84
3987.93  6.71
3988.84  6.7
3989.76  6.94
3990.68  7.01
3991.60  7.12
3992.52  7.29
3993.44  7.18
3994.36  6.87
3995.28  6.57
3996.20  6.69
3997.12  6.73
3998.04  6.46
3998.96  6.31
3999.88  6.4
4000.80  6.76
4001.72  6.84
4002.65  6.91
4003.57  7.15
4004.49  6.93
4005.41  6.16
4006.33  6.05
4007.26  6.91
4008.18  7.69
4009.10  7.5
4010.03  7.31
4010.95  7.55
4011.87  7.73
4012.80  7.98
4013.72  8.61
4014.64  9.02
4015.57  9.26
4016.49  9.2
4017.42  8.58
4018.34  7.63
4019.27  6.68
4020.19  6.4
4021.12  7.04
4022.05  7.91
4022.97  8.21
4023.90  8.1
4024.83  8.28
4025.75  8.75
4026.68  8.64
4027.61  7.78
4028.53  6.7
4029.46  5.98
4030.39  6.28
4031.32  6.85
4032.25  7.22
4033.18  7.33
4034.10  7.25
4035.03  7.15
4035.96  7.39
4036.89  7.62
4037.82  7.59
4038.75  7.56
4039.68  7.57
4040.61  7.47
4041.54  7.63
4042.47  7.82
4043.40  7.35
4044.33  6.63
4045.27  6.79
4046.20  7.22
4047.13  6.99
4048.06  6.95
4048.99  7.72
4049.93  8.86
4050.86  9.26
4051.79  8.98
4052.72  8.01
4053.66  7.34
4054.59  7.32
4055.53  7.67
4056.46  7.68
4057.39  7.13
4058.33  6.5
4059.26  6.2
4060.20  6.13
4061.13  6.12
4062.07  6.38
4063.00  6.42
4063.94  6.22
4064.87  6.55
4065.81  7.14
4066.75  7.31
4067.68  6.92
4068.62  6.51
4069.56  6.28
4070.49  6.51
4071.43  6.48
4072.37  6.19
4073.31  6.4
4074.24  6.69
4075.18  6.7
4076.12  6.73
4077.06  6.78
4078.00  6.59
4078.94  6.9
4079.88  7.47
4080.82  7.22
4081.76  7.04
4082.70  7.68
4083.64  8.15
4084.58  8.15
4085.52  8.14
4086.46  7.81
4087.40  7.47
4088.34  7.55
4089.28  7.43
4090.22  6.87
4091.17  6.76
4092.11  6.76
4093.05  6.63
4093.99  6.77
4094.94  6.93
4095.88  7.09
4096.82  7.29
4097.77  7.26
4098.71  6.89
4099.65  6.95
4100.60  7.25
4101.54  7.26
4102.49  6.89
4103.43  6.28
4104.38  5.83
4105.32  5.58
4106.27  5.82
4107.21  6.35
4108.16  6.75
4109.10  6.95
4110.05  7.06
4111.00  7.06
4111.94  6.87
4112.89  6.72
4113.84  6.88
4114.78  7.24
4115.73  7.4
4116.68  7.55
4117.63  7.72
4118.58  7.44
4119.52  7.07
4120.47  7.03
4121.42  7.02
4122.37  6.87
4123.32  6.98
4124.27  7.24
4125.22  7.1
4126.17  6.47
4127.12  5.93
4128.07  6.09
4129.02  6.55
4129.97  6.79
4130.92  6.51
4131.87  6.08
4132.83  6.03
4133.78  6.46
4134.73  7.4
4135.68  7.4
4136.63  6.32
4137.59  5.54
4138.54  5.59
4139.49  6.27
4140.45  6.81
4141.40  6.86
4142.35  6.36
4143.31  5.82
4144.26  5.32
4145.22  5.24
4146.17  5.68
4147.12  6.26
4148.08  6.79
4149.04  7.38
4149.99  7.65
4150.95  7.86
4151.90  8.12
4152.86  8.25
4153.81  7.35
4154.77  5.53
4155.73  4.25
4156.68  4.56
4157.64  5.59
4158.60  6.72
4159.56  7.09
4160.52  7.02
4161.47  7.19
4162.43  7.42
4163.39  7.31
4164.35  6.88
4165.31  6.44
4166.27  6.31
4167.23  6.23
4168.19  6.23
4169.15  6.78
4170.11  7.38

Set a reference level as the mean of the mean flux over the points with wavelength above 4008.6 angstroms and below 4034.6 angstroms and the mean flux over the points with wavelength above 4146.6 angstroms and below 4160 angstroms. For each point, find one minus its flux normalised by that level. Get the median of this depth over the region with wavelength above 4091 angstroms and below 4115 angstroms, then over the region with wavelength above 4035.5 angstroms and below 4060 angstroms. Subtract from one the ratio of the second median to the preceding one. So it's 2.1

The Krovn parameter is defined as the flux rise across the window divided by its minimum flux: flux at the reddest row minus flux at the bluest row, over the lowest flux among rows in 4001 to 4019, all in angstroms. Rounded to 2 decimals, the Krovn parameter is 0.13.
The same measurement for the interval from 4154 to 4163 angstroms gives 0.44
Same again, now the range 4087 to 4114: -0.11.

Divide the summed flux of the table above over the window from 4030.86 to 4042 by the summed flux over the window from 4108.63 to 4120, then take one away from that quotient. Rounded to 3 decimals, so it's 0.031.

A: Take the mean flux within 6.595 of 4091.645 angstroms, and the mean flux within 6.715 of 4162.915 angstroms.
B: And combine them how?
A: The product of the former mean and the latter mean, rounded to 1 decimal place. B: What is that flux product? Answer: 47.2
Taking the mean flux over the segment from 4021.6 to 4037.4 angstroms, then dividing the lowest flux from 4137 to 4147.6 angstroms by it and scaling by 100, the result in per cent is 70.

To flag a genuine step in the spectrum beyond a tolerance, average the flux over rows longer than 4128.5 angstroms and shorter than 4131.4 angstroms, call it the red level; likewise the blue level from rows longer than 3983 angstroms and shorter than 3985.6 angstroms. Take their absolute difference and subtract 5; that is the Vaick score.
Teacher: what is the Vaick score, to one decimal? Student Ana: -3.5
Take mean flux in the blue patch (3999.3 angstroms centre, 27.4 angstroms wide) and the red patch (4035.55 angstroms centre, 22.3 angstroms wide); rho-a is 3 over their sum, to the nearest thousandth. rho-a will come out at 0.210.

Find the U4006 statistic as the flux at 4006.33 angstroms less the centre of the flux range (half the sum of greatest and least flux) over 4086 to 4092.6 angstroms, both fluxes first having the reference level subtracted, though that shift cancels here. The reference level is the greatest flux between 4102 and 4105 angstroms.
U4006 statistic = -1.2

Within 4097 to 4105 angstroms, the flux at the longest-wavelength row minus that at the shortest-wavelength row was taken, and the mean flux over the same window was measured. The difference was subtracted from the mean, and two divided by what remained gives 0.242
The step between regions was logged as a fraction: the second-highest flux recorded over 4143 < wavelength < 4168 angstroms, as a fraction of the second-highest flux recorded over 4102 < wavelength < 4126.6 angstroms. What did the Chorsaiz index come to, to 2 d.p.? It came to 1.08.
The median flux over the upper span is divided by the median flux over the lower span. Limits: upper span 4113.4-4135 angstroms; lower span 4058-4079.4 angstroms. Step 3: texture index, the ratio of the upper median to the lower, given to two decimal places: 1.07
